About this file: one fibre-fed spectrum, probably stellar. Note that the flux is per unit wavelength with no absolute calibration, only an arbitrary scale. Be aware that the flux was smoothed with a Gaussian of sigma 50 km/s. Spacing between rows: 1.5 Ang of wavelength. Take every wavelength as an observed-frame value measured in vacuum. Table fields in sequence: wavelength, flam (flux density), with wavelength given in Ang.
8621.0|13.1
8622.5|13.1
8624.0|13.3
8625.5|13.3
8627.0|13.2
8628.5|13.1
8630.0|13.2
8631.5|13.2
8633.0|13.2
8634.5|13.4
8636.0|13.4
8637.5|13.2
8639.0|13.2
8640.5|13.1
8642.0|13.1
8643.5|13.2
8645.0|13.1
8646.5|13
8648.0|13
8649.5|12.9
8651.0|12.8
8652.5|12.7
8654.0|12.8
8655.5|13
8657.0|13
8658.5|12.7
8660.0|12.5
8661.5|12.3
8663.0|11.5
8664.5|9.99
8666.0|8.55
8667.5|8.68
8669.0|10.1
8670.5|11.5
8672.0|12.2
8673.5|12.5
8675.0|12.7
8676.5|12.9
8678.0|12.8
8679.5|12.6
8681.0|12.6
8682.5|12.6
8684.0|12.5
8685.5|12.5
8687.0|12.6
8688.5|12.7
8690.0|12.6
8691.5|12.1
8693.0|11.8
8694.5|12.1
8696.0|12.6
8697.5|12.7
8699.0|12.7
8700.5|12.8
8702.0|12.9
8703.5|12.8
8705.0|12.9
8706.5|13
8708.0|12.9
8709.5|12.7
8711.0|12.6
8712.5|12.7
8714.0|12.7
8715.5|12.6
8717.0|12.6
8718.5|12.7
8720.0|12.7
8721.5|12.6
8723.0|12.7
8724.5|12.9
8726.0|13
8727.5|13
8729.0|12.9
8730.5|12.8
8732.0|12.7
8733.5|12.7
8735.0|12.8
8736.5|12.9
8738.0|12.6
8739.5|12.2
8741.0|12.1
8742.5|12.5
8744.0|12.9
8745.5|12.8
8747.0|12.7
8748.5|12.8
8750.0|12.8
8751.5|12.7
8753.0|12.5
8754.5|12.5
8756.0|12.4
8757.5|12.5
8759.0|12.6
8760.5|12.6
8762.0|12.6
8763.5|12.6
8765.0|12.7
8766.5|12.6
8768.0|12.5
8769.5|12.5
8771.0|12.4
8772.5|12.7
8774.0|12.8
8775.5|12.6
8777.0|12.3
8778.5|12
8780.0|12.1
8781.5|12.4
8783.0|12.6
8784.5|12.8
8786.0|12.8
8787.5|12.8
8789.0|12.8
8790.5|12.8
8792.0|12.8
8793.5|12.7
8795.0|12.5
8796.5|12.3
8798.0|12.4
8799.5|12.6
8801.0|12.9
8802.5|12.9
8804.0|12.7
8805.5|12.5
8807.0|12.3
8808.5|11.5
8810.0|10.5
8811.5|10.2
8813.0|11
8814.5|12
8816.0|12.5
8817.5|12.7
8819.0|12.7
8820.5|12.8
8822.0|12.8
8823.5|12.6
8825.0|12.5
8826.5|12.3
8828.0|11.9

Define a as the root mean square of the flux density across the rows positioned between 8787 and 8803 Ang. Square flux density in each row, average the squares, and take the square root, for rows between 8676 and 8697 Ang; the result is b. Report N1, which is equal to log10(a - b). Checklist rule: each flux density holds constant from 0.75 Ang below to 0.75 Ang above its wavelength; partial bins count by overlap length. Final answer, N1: -0.74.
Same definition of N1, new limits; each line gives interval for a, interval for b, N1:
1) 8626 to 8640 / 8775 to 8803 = -0.19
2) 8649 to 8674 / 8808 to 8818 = -0.50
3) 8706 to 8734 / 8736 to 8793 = -0.76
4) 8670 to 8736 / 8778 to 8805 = -1.50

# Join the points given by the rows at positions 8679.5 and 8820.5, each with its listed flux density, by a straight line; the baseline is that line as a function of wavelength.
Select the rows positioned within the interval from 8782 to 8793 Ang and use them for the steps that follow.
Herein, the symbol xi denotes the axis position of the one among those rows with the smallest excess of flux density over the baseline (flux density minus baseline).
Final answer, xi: 8783.0 Ang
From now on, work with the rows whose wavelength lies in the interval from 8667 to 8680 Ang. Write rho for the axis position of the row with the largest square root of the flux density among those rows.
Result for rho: 8676.5 Ang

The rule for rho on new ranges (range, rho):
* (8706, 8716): 8706.5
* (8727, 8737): 8727.5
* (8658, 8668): 8658.5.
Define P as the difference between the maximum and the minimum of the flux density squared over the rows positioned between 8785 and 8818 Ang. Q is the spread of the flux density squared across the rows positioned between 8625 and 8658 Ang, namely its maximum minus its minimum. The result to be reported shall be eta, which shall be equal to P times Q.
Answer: 1139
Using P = 62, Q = 18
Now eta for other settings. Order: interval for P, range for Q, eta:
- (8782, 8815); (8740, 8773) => 1247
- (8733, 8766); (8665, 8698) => 1866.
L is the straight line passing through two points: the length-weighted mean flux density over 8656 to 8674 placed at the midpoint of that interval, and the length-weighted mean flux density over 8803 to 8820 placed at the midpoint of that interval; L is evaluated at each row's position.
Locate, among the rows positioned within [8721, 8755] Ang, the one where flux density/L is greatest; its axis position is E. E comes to 8726.0 Ang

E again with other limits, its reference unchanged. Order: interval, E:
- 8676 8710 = 8676.5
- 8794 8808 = 8801.0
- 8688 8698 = 8688.5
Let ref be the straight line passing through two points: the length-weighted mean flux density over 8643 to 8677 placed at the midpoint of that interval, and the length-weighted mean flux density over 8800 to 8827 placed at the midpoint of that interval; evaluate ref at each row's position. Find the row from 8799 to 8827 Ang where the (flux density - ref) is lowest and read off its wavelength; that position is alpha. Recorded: 8811.5 Ang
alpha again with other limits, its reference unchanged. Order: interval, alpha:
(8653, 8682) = 8666.0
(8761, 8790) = 8778.5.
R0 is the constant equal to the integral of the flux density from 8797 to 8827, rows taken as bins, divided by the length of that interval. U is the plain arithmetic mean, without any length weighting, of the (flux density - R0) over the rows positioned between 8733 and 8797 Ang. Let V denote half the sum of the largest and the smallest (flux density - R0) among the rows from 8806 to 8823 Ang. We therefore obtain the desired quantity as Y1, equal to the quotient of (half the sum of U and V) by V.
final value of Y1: 0.24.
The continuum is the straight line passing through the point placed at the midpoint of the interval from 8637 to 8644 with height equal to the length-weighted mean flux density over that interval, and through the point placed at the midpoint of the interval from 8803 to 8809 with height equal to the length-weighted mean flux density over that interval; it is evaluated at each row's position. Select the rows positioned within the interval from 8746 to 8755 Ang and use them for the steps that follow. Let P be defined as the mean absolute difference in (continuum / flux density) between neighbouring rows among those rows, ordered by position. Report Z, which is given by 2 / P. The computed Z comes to 313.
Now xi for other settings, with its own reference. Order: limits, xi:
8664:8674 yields 8666.0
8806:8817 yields 8811.5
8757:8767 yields 8757.5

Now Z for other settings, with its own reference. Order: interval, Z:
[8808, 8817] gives 28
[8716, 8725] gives 242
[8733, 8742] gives 126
